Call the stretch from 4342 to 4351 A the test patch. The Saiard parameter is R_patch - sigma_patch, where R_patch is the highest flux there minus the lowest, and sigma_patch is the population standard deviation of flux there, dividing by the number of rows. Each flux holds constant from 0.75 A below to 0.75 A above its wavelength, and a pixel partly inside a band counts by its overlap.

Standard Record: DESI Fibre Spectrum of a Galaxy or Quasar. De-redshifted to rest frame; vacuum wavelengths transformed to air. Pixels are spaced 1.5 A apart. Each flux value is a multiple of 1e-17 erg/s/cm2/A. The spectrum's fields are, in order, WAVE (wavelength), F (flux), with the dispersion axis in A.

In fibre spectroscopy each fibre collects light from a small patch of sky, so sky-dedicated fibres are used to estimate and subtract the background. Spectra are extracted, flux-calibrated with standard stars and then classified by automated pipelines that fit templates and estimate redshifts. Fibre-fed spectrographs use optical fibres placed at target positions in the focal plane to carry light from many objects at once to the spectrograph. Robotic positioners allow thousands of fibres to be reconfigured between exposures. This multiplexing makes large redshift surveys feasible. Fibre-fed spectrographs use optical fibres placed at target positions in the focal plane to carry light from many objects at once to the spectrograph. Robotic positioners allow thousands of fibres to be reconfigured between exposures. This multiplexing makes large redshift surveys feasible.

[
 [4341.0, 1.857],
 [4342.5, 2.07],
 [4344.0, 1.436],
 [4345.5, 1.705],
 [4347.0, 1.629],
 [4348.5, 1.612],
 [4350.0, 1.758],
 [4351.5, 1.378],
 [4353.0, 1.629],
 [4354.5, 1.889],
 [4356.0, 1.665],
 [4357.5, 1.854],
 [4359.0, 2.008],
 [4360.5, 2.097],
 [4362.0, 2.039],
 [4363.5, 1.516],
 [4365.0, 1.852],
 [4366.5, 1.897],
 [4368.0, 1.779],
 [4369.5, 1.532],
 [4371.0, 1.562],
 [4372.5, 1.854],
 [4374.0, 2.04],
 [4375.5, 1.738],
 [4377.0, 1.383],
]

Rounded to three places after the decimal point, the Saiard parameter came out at 0.441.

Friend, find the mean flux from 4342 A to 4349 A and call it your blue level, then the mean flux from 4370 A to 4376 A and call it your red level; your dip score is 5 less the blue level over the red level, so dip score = 4.06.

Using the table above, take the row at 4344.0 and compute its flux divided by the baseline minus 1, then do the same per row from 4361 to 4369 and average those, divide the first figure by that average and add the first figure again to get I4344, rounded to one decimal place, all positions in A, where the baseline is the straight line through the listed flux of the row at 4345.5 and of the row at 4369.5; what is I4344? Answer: -1.2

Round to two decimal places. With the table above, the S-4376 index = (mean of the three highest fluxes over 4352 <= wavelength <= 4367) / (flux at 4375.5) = 1.18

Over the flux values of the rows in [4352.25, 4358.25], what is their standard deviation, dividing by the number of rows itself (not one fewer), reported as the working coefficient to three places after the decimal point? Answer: 0.114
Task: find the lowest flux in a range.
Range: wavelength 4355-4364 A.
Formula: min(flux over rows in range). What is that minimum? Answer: 1.516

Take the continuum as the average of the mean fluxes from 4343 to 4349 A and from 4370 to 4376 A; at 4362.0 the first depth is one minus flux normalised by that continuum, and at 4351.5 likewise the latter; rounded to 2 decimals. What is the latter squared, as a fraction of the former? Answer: -0.18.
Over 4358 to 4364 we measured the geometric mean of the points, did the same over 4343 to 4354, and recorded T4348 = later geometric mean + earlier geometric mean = 3.49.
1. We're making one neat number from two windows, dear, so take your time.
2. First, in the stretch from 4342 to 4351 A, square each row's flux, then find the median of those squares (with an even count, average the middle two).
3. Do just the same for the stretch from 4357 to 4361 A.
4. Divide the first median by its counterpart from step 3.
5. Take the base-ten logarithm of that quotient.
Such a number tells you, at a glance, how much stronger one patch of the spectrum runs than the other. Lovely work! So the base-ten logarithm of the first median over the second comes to -0.16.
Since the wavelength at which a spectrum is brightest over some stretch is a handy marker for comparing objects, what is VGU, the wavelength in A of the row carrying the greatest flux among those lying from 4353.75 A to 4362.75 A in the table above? 4360.5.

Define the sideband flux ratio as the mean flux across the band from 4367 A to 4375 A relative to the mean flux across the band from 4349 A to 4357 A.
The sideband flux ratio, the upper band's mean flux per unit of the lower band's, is 1.05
